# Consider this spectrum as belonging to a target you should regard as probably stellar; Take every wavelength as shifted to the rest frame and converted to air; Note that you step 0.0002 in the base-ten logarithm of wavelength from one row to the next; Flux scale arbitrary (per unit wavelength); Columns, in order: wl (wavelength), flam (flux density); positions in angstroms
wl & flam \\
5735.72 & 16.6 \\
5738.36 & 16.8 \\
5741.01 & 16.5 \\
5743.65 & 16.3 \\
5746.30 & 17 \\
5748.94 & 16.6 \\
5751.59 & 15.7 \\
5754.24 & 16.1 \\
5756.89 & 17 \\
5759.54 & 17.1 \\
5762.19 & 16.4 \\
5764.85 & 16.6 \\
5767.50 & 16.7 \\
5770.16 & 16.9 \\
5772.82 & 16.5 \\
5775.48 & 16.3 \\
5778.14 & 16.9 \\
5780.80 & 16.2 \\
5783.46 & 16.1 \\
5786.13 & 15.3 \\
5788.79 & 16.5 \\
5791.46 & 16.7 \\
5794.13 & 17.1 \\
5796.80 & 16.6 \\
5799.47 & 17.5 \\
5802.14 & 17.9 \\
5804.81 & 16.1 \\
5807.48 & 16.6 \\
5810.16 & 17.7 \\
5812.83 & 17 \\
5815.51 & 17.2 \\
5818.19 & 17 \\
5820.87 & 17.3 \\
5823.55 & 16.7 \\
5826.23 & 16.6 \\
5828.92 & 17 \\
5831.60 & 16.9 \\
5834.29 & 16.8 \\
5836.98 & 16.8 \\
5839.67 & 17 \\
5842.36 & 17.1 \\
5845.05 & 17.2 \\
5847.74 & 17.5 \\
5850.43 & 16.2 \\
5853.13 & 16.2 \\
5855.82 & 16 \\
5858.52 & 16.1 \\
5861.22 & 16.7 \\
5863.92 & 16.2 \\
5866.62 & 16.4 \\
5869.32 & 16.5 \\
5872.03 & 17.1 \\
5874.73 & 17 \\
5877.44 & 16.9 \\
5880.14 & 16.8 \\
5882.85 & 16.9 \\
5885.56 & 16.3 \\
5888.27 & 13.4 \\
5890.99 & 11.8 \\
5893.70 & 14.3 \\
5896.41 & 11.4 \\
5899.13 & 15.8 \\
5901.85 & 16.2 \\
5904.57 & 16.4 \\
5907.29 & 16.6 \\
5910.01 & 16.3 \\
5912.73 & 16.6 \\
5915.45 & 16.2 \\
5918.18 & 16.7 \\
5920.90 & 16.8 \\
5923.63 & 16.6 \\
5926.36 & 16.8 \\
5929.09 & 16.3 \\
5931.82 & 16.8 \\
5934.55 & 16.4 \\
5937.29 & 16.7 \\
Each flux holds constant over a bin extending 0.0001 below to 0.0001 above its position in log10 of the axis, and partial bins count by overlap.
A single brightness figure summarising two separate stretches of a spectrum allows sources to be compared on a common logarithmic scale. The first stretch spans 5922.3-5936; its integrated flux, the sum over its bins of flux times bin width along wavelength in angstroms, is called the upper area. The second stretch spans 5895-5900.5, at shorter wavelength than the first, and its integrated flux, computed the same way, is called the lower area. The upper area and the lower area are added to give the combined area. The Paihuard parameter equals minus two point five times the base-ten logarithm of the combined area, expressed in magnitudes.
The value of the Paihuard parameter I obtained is -6.2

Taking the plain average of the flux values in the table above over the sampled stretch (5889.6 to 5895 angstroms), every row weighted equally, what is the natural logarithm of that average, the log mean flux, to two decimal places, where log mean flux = 2.57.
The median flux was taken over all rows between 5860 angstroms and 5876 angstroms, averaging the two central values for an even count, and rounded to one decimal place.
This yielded 16.6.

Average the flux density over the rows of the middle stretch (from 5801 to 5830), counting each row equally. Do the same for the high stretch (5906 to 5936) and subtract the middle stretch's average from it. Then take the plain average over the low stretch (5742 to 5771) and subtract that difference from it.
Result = 17.0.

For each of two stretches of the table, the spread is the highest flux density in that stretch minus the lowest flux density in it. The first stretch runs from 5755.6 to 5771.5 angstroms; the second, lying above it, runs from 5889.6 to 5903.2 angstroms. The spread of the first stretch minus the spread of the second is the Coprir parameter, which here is -4.1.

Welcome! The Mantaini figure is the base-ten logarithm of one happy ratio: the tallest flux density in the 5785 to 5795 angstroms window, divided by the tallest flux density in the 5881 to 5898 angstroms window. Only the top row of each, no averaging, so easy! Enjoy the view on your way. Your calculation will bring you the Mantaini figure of 0.0051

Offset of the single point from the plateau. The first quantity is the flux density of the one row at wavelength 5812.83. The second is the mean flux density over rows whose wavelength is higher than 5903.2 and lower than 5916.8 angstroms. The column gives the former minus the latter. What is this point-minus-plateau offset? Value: 0.6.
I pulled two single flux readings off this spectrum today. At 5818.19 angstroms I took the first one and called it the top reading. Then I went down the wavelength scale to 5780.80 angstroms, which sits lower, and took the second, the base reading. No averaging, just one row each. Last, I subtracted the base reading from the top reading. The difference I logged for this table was 0.80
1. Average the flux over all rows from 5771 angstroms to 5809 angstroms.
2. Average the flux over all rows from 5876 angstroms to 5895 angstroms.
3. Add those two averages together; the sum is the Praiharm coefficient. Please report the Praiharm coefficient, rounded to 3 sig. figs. 31.8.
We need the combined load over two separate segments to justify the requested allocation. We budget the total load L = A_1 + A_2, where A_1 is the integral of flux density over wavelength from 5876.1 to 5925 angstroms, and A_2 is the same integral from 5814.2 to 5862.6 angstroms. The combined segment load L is 1579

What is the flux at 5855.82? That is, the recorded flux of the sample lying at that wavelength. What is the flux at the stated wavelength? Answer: 16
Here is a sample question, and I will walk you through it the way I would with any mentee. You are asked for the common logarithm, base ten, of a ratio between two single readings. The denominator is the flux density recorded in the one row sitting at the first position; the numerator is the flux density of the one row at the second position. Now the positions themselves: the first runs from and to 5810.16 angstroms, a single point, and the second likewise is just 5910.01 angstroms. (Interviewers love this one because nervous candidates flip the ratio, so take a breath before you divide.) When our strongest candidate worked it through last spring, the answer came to -0.036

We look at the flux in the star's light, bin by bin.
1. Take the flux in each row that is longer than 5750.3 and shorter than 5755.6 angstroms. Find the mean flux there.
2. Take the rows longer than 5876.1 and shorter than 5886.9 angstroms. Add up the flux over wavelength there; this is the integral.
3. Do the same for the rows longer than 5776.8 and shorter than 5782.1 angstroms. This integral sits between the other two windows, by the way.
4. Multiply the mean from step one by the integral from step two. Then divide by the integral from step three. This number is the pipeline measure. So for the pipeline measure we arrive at 33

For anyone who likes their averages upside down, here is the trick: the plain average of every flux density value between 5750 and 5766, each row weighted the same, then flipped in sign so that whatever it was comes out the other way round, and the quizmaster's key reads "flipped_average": -16.5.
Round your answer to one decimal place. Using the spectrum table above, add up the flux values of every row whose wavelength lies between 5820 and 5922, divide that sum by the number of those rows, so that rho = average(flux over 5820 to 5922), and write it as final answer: 16.2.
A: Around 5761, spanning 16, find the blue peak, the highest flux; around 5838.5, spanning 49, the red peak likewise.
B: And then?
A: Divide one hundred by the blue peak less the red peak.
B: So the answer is -250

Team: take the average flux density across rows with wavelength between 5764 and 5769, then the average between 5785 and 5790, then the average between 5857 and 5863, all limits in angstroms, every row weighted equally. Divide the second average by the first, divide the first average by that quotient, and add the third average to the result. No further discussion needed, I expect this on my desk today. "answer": 33.8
